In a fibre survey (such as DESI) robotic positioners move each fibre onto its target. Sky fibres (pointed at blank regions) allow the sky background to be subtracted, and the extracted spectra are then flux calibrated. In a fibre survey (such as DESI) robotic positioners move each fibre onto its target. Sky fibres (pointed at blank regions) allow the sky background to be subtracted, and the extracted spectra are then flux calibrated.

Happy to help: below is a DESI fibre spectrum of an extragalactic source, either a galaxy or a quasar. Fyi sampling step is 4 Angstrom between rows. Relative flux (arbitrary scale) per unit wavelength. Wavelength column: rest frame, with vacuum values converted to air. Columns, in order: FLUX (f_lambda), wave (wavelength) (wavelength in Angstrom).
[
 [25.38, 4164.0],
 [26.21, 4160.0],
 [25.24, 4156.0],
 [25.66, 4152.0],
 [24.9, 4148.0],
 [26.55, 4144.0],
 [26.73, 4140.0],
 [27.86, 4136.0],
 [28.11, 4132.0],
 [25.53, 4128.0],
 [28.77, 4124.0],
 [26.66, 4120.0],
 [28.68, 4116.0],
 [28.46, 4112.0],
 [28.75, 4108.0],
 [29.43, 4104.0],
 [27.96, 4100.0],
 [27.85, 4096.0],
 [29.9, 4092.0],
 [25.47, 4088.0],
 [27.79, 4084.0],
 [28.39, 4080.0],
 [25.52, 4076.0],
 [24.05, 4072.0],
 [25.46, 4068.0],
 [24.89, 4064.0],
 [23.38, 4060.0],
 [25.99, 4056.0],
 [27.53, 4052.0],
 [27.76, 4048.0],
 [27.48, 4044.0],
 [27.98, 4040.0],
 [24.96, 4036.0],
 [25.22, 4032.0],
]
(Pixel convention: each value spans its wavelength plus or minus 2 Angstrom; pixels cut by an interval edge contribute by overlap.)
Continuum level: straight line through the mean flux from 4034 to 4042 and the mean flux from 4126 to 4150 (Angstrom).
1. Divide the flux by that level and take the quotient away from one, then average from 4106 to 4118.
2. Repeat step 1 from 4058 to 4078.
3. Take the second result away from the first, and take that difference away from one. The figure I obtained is 1.15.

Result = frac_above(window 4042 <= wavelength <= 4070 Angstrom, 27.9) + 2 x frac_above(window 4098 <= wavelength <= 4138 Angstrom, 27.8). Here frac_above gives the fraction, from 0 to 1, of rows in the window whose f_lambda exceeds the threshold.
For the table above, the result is 1.60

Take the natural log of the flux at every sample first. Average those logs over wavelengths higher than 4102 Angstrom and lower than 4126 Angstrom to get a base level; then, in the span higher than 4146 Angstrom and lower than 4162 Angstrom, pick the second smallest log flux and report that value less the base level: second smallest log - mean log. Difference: -0.120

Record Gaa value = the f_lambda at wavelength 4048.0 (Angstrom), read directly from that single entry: 27.76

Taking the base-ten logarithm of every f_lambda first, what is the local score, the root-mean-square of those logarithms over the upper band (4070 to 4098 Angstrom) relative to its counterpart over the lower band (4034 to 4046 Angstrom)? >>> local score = 1.00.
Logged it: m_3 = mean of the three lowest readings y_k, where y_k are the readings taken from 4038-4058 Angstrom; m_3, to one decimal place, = 27.0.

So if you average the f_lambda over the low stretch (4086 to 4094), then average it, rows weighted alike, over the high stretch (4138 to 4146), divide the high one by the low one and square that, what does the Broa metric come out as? 0.93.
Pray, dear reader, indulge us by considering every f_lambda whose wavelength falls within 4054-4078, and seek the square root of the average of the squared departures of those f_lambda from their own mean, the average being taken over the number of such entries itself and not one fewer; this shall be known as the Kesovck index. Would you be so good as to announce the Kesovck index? 0.91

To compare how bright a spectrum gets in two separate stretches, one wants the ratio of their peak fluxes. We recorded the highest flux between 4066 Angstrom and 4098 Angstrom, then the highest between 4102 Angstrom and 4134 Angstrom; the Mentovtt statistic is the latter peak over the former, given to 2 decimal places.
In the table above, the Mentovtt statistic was 0.98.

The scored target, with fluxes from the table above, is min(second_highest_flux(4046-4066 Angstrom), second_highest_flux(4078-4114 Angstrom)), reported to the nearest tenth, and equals 27.5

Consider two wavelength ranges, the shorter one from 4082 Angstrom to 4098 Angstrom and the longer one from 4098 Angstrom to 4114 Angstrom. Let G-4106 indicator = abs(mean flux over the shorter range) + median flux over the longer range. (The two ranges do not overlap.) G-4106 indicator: 56.4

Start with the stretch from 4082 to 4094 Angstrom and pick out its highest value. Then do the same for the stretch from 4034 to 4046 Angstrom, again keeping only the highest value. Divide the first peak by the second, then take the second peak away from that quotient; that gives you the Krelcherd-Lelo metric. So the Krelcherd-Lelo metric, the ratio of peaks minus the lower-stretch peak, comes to -26.9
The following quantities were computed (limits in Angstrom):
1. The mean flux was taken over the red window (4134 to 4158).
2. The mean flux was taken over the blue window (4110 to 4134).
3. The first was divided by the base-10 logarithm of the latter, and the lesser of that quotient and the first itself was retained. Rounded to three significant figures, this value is 18.1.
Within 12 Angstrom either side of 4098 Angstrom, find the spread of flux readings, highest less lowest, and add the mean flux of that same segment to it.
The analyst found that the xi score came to 32.7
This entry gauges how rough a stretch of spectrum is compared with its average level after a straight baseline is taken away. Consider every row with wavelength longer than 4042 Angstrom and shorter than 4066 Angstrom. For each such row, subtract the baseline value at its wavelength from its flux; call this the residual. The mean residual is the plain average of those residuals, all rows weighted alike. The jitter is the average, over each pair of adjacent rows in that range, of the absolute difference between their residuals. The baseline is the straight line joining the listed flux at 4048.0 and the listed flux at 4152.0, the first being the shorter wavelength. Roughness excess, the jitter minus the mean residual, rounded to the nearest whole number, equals 3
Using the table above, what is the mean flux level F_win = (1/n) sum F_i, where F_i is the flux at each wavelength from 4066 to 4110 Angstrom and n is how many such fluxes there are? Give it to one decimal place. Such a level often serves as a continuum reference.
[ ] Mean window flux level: 27.3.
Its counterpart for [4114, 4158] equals 26.8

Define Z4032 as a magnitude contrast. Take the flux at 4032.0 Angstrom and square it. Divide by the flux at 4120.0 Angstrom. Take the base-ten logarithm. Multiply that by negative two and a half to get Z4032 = -3.44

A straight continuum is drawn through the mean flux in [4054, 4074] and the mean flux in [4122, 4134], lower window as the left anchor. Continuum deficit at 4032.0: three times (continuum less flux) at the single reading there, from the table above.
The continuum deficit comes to -5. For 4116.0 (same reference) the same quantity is -5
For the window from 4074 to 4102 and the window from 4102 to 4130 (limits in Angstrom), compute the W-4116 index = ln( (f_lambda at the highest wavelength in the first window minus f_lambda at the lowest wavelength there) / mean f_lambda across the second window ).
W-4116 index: -2.4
